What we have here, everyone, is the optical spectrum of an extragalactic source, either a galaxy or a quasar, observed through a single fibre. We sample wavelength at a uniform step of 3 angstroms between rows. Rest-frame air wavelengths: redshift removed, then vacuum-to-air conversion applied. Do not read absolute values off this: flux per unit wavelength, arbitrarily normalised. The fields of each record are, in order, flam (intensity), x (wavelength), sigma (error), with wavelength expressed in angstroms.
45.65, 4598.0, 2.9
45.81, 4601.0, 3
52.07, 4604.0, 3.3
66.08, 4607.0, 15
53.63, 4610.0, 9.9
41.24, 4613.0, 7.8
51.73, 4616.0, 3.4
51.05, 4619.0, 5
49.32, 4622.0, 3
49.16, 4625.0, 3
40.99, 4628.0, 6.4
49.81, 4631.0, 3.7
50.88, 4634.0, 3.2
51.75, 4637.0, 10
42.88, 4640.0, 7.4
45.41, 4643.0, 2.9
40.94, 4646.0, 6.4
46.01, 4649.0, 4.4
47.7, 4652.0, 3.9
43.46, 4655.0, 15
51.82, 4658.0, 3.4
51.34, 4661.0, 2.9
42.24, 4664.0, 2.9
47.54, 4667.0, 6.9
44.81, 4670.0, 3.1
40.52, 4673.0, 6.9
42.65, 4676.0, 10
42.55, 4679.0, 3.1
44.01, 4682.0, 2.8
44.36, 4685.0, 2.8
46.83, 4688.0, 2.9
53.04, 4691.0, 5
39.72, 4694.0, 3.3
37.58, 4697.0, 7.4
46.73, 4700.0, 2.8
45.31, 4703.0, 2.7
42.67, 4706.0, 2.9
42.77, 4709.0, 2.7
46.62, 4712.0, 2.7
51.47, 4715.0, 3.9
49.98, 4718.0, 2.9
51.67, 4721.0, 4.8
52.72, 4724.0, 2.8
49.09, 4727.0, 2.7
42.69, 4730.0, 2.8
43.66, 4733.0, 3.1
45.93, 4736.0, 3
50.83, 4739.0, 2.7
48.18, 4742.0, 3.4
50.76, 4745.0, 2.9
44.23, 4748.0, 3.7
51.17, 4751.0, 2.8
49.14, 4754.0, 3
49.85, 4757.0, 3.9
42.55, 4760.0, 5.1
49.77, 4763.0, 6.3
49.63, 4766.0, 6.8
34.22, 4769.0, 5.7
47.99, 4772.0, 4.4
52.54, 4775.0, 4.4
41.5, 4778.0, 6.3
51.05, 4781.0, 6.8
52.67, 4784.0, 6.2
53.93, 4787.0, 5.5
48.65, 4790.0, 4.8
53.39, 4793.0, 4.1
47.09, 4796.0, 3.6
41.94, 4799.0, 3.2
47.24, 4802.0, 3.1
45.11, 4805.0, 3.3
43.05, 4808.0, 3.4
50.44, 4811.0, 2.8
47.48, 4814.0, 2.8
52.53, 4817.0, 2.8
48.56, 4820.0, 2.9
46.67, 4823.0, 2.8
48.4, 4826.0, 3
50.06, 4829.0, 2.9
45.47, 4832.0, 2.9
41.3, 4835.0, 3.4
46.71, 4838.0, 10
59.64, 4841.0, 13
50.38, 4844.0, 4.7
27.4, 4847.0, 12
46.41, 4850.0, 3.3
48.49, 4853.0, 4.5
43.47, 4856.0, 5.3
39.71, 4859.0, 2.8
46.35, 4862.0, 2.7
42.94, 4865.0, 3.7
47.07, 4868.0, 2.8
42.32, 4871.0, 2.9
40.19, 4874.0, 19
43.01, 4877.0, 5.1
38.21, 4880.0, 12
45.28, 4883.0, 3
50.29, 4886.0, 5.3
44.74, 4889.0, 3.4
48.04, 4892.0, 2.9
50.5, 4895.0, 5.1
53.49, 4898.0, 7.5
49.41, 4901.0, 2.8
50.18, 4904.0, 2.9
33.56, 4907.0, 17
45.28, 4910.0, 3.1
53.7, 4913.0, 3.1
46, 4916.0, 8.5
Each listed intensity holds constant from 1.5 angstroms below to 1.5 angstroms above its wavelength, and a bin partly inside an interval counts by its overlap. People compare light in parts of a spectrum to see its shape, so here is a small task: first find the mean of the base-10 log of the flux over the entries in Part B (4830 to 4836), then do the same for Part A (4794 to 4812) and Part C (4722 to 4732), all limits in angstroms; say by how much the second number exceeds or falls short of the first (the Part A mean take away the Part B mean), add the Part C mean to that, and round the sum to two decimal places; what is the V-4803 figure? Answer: 1.70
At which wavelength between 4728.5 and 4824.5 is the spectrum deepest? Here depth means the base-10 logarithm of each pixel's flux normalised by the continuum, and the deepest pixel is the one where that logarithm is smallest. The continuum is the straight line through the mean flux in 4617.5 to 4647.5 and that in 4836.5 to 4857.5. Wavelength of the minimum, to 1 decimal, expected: 4769.0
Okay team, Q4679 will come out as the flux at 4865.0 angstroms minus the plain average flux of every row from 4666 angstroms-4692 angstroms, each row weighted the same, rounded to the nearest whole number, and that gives -2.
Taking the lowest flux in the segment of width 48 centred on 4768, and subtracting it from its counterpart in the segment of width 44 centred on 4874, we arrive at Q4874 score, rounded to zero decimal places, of 4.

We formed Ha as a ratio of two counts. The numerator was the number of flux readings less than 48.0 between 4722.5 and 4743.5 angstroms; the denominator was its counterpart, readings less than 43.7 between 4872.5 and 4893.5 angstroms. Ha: 1.0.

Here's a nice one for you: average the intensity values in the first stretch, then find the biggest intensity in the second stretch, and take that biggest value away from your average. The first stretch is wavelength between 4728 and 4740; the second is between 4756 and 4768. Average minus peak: -4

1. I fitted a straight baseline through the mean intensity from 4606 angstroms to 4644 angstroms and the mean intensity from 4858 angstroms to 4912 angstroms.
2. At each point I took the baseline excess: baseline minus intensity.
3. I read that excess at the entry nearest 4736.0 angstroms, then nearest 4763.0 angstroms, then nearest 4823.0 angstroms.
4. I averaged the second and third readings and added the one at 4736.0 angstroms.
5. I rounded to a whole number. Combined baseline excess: 0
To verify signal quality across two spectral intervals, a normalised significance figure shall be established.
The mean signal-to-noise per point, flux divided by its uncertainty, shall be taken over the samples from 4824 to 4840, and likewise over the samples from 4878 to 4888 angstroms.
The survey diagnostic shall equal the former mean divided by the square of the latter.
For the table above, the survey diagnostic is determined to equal 0.15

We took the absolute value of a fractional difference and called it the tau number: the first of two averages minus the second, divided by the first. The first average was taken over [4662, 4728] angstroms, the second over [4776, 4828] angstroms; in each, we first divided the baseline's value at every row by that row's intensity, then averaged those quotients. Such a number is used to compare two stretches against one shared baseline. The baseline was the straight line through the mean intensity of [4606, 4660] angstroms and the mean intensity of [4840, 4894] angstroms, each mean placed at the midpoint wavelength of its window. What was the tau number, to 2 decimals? 0.09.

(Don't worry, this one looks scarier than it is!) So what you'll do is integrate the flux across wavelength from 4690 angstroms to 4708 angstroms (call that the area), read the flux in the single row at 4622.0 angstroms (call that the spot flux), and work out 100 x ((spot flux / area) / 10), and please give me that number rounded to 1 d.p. 0.6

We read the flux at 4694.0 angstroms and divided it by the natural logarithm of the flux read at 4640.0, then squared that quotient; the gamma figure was 112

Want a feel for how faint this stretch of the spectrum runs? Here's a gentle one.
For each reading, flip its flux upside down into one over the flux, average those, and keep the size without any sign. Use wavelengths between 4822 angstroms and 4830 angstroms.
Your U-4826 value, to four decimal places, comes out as 0.0207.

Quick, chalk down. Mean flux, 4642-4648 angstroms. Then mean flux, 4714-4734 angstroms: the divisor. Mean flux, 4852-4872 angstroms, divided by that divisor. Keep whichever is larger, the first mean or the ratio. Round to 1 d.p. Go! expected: 43.2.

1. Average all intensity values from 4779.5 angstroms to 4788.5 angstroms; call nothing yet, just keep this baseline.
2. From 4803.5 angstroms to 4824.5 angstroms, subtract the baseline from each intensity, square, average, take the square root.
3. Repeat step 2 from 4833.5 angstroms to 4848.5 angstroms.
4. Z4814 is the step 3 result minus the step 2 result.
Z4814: 7.3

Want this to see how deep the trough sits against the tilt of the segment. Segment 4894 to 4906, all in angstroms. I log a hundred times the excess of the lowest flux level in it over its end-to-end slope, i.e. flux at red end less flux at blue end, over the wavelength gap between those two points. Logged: 4945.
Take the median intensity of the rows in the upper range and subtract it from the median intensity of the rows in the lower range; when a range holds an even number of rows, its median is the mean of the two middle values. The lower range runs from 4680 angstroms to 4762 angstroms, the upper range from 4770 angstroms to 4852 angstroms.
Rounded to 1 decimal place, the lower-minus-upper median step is -1.3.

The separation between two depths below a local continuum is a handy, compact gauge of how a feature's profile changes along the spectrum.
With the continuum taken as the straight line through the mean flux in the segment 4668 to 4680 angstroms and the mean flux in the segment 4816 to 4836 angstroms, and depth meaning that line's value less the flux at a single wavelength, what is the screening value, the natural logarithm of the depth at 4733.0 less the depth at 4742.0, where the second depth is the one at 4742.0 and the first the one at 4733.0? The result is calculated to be 1.4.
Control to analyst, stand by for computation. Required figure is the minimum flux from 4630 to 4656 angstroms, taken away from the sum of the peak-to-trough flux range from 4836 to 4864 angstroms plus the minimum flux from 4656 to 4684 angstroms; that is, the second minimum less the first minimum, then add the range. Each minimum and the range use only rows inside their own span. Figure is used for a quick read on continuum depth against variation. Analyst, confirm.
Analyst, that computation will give 32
